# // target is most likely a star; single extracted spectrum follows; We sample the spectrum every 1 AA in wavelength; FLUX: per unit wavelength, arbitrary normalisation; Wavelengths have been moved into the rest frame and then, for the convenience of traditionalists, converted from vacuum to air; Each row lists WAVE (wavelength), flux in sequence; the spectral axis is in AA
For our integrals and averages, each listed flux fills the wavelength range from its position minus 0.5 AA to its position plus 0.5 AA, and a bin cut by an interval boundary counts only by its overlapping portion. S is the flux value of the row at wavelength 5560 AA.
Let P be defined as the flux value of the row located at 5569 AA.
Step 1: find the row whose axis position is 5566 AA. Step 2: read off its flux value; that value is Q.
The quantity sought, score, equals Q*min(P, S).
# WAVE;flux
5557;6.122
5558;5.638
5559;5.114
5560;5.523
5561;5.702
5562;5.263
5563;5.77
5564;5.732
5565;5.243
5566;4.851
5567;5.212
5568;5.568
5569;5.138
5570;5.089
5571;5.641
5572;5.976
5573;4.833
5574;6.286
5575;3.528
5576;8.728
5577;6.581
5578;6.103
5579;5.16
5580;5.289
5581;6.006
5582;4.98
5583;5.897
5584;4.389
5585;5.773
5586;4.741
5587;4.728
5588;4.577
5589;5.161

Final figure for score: 24.9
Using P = 5.138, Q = 4.851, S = 5.523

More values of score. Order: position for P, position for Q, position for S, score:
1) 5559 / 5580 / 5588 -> 24.2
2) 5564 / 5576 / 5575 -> 30.8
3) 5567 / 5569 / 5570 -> 26.1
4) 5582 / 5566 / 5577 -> 24.2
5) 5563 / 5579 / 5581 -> 29.8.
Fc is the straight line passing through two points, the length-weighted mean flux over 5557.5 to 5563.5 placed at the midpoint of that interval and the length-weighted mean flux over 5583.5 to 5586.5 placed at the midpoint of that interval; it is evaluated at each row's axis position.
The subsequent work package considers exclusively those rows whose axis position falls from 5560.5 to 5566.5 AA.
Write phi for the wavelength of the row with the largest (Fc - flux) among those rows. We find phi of 5566 AA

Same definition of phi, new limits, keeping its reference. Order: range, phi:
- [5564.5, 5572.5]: 5566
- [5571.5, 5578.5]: 5575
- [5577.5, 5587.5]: 5584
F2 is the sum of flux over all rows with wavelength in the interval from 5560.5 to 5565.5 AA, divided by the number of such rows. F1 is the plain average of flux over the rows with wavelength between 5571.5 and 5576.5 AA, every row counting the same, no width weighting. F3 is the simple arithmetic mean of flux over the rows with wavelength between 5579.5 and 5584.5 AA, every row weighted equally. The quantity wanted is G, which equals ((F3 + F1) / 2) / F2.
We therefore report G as 1.01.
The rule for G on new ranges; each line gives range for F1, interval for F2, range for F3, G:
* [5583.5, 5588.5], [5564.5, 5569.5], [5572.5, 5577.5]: 1.04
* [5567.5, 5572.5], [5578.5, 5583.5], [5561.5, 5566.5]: 0.99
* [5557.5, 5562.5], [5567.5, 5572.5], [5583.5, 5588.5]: 0.94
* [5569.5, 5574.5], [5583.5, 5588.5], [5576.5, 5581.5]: 1.18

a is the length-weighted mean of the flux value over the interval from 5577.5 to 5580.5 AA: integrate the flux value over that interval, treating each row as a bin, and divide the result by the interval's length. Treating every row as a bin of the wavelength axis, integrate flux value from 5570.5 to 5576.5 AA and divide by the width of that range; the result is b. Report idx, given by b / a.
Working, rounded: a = 5.5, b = 5.8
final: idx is 1.06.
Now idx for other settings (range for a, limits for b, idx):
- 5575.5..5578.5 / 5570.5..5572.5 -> 0.81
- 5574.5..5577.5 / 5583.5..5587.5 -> 0.78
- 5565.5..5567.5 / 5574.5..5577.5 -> 1.25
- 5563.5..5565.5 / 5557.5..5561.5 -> 1.00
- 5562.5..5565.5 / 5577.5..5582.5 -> 0.99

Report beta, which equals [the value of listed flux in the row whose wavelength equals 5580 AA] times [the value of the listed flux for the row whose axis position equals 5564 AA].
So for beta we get 30.3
